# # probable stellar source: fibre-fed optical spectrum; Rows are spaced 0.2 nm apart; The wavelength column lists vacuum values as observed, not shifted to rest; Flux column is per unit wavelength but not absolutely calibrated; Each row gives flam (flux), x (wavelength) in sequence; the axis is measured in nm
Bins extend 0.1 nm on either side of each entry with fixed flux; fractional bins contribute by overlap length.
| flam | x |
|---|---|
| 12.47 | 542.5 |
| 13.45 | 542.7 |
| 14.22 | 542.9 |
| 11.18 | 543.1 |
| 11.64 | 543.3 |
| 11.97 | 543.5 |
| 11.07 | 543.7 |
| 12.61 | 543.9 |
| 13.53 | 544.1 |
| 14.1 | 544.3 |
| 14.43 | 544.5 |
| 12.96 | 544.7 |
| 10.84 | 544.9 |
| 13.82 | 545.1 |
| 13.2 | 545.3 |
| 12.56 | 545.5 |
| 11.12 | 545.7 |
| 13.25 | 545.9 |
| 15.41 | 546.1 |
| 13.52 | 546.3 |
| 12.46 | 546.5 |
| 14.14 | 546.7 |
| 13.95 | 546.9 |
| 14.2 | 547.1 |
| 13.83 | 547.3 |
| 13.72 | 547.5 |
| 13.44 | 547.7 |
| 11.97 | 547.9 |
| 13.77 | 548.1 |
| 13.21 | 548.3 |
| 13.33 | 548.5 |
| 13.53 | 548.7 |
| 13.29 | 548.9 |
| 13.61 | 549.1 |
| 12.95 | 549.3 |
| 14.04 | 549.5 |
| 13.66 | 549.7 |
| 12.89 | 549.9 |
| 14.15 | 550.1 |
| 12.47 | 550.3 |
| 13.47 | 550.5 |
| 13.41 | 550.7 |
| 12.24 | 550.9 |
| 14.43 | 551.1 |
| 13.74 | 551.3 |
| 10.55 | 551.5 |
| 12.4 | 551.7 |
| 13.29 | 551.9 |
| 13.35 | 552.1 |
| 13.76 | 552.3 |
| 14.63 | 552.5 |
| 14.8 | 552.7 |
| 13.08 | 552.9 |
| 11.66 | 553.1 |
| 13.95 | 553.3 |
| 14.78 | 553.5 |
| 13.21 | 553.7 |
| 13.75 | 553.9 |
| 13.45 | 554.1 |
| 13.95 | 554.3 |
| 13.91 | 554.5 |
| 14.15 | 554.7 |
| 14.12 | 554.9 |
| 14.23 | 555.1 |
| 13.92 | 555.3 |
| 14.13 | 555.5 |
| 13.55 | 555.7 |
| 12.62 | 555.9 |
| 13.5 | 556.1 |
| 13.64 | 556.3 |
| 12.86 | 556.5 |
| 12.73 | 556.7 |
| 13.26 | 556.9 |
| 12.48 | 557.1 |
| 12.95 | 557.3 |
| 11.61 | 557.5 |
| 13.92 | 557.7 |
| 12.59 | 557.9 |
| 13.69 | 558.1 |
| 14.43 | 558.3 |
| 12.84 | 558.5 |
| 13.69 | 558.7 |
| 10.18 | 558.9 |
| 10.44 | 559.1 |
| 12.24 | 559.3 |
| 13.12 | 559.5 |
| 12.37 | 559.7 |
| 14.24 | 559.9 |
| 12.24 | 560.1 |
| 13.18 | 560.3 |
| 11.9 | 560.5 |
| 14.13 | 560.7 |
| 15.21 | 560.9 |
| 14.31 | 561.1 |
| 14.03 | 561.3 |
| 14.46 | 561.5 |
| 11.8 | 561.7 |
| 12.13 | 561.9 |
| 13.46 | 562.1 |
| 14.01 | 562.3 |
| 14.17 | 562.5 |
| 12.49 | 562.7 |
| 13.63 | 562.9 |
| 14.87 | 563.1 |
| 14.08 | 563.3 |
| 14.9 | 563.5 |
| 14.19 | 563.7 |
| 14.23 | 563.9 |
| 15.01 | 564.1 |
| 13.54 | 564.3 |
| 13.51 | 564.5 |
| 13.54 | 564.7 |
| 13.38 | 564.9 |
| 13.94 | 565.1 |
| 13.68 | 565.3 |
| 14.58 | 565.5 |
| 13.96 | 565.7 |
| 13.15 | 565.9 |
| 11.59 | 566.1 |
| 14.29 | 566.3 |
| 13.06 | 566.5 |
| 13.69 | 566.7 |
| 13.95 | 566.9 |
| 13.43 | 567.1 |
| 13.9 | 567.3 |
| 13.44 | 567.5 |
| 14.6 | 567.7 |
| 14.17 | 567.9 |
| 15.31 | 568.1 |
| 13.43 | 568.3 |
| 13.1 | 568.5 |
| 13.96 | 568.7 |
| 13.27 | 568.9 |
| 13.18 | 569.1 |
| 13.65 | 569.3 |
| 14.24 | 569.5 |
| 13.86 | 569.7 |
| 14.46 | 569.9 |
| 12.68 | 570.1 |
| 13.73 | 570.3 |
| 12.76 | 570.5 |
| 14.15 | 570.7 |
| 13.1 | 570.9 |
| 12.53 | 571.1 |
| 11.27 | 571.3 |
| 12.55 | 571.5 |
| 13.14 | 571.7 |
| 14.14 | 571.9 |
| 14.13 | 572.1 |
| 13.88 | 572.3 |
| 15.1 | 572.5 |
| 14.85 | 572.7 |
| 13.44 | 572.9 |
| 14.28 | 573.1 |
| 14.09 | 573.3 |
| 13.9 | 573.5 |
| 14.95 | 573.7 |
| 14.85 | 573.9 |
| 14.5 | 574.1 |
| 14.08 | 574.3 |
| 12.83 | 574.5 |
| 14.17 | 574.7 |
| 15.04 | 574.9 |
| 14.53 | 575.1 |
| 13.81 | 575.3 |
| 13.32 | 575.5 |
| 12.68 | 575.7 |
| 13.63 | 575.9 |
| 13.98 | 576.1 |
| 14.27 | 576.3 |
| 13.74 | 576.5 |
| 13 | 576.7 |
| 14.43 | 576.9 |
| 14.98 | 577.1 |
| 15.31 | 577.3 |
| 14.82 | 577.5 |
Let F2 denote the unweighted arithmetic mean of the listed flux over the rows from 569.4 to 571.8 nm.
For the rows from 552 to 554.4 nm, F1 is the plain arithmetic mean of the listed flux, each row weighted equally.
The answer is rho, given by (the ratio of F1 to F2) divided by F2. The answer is 0.079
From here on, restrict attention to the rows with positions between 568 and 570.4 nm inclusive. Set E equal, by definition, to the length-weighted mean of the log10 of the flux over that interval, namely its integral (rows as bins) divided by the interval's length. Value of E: 1.14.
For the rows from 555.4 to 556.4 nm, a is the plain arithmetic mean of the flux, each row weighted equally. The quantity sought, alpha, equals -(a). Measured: -13.49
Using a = 13.5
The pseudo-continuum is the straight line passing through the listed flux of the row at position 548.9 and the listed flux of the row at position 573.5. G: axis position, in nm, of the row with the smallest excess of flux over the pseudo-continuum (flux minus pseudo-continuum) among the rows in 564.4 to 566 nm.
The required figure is 565.9 nm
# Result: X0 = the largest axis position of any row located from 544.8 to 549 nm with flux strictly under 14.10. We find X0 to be 548.9 nm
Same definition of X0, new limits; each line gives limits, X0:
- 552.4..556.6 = 556.5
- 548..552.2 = 552.1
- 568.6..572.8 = 572.3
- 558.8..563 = 562.9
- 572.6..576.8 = 576.7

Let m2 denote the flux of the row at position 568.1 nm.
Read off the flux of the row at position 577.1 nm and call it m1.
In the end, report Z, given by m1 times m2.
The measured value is 229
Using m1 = 14.98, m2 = 15.31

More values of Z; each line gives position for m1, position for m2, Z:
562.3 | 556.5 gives 180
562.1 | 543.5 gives 161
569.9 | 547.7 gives 194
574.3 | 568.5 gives 184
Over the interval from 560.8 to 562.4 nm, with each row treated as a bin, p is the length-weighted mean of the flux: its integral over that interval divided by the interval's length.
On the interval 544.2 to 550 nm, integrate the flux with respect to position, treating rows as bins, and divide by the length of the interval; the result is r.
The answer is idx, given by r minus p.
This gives -0.32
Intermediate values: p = 13.7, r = 13.4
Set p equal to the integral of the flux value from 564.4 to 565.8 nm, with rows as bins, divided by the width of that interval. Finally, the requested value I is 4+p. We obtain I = 17.8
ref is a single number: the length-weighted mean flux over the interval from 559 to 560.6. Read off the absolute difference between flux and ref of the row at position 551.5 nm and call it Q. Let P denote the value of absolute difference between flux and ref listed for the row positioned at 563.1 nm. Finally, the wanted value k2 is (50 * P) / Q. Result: 63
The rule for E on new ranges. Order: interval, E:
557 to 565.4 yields 1.12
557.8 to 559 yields 1.11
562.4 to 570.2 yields 1.14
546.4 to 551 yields 1.13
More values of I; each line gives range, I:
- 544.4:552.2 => 17.2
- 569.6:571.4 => 17.2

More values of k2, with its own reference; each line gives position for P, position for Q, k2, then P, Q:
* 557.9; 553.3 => 4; 0.12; 1.5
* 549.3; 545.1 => 18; 0.48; 1.4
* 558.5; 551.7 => 282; 0.37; 0.1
